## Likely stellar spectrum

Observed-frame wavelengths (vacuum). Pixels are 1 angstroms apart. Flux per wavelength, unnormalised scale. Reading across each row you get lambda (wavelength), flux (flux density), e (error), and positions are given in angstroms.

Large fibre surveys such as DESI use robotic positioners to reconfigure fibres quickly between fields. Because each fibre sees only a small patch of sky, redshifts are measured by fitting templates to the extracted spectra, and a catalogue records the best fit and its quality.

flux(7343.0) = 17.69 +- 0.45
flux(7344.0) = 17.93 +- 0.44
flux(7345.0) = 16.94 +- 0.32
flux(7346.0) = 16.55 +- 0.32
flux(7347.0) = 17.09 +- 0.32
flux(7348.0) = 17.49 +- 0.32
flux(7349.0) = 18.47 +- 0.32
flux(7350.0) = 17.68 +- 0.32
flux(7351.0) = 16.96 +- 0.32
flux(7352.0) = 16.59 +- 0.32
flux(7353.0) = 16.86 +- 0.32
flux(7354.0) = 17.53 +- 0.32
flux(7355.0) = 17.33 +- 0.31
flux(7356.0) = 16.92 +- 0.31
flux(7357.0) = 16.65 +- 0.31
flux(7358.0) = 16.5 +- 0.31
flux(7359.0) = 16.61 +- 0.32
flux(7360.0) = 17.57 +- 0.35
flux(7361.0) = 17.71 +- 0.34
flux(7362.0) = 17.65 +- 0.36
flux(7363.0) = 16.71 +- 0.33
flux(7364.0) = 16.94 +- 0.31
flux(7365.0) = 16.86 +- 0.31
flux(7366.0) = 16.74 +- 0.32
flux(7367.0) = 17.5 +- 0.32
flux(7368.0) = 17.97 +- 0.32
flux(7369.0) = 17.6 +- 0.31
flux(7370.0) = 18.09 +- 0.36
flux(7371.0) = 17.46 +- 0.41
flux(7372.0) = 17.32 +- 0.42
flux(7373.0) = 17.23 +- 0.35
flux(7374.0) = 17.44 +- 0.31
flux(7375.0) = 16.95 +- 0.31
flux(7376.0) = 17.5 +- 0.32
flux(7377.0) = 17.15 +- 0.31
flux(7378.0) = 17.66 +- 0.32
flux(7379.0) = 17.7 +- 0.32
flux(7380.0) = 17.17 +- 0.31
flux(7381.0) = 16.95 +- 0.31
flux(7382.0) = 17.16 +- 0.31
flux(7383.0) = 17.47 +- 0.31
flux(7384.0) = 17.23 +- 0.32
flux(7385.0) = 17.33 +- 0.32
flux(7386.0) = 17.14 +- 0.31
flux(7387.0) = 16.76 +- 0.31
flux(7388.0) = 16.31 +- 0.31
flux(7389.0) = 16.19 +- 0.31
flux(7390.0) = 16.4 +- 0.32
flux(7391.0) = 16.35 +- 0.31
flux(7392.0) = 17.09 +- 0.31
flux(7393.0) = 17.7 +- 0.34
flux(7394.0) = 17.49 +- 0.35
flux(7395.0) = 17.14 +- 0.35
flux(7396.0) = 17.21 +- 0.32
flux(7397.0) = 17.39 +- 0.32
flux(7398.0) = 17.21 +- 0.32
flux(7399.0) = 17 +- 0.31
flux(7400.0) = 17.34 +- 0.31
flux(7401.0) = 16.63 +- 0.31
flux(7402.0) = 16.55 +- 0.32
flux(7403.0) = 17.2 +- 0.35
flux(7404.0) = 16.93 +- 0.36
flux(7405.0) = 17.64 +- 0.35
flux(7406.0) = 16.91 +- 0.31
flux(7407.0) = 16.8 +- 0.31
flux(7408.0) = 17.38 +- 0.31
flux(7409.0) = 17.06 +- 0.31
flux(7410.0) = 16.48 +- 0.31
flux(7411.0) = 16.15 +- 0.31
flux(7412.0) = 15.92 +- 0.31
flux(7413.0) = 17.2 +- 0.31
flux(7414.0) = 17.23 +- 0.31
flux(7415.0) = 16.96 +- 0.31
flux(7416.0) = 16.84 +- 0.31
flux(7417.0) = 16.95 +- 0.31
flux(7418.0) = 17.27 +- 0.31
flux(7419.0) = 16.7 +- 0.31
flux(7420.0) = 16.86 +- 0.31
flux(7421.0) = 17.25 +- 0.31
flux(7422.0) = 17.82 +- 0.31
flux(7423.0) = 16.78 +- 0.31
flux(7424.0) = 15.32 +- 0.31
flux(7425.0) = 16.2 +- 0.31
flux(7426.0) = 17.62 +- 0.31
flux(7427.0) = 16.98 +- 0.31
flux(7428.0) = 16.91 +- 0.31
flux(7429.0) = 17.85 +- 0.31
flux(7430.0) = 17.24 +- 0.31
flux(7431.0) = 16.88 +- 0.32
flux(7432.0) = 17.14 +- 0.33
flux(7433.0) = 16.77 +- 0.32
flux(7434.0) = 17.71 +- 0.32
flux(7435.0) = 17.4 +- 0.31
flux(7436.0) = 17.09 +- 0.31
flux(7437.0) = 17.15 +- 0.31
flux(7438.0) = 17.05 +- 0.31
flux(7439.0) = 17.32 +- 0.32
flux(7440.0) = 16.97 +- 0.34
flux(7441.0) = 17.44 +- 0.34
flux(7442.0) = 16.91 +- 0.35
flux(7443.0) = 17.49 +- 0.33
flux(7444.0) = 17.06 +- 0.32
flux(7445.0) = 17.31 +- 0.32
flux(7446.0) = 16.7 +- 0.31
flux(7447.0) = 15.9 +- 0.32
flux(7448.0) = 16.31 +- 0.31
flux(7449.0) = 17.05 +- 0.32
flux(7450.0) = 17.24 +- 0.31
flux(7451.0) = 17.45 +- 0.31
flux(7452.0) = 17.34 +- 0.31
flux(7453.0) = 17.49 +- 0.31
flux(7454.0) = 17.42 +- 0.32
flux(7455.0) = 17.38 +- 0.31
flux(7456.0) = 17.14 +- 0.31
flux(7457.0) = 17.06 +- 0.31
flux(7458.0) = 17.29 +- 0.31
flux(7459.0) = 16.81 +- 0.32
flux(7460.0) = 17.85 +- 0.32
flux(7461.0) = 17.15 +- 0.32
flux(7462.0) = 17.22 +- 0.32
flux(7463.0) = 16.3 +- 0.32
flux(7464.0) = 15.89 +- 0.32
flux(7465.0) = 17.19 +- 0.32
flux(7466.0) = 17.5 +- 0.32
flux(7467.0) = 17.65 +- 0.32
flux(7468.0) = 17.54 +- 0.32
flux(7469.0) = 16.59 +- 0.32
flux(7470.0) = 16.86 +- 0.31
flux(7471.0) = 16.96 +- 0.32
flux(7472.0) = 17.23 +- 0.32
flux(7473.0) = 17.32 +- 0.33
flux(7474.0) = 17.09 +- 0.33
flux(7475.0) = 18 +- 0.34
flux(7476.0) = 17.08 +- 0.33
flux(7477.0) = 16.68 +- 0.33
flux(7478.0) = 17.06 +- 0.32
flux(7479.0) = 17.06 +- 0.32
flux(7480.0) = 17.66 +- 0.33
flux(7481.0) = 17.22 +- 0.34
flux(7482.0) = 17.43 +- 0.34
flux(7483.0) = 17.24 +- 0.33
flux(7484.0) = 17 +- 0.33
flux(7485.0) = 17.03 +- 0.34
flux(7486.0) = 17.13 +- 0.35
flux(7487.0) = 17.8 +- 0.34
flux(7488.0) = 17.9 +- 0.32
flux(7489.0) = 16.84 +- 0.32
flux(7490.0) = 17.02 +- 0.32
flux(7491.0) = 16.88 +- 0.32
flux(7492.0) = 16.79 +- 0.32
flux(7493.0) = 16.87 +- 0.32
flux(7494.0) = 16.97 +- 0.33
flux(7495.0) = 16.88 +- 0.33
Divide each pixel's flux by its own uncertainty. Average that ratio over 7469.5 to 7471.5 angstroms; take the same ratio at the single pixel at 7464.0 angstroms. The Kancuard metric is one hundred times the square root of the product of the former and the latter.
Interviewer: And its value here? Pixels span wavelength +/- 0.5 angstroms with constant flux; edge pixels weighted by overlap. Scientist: 5164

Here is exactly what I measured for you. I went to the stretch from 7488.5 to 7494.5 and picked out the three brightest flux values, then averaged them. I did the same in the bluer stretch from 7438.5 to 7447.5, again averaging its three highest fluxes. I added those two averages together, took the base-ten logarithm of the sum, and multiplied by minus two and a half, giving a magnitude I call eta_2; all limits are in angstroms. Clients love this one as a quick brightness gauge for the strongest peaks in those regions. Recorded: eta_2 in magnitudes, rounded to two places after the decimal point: -3.84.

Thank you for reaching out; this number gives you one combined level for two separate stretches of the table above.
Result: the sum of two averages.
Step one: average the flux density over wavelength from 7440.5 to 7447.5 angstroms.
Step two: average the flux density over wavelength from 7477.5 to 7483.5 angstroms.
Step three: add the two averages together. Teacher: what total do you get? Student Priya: 34.3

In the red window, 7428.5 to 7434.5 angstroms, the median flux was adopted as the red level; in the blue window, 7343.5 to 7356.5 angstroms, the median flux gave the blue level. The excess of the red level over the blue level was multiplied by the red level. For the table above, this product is 1.72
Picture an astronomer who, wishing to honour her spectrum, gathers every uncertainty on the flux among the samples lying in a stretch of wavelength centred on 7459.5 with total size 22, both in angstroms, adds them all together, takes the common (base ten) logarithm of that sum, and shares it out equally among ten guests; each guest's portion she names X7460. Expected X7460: 0.084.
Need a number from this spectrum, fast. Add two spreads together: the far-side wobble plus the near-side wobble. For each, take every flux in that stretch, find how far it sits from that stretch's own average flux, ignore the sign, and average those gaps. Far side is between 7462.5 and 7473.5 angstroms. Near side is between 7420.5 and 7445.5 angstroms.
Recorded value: 0.79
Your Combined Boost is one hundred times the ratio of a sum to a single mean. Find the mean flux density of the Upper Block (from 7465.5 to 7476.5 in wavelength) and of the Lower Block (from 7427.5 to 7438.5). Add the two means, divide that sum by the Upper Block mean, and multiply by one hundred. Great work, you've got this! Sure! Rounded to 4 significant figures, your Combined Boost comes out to 199.7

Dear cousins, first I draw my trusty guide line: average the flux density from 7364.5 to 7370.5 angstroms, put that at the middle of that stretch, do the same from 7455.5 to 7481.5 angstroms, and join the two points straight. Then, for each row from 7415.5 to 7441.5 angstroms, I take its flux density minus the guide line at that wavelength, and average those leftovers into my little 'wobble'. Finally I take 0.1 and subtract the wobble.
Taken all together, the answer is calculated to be 0.30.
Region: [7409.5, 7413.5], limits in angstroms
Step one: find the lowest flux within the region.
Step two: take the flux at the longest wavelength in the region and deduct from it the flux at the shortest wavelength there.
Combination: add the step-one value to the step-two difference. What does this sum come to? 16.6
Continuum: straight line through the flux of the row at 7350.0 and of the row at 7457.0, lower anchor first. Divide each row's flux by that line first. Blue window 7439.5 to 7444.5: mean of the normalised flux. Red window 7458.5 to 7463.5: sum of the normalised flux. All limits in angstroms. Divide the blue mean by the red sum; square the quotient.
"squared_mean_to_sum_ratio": 0.0400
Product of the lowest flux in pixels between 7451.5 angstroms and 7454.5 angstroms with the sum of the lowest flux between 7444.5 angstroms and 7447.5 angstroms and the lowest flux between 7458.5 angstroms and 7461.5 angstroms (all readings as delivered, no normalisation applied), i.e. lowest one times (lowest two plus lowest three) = 567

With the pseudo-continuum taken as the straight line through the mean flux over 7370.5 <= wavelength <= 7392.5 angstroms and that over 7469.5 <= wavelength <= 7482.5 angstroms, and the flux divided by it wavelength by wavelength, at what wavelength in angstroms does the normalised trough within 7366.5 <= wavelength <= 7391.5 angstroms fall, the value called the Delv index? 7389.0 angstroms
